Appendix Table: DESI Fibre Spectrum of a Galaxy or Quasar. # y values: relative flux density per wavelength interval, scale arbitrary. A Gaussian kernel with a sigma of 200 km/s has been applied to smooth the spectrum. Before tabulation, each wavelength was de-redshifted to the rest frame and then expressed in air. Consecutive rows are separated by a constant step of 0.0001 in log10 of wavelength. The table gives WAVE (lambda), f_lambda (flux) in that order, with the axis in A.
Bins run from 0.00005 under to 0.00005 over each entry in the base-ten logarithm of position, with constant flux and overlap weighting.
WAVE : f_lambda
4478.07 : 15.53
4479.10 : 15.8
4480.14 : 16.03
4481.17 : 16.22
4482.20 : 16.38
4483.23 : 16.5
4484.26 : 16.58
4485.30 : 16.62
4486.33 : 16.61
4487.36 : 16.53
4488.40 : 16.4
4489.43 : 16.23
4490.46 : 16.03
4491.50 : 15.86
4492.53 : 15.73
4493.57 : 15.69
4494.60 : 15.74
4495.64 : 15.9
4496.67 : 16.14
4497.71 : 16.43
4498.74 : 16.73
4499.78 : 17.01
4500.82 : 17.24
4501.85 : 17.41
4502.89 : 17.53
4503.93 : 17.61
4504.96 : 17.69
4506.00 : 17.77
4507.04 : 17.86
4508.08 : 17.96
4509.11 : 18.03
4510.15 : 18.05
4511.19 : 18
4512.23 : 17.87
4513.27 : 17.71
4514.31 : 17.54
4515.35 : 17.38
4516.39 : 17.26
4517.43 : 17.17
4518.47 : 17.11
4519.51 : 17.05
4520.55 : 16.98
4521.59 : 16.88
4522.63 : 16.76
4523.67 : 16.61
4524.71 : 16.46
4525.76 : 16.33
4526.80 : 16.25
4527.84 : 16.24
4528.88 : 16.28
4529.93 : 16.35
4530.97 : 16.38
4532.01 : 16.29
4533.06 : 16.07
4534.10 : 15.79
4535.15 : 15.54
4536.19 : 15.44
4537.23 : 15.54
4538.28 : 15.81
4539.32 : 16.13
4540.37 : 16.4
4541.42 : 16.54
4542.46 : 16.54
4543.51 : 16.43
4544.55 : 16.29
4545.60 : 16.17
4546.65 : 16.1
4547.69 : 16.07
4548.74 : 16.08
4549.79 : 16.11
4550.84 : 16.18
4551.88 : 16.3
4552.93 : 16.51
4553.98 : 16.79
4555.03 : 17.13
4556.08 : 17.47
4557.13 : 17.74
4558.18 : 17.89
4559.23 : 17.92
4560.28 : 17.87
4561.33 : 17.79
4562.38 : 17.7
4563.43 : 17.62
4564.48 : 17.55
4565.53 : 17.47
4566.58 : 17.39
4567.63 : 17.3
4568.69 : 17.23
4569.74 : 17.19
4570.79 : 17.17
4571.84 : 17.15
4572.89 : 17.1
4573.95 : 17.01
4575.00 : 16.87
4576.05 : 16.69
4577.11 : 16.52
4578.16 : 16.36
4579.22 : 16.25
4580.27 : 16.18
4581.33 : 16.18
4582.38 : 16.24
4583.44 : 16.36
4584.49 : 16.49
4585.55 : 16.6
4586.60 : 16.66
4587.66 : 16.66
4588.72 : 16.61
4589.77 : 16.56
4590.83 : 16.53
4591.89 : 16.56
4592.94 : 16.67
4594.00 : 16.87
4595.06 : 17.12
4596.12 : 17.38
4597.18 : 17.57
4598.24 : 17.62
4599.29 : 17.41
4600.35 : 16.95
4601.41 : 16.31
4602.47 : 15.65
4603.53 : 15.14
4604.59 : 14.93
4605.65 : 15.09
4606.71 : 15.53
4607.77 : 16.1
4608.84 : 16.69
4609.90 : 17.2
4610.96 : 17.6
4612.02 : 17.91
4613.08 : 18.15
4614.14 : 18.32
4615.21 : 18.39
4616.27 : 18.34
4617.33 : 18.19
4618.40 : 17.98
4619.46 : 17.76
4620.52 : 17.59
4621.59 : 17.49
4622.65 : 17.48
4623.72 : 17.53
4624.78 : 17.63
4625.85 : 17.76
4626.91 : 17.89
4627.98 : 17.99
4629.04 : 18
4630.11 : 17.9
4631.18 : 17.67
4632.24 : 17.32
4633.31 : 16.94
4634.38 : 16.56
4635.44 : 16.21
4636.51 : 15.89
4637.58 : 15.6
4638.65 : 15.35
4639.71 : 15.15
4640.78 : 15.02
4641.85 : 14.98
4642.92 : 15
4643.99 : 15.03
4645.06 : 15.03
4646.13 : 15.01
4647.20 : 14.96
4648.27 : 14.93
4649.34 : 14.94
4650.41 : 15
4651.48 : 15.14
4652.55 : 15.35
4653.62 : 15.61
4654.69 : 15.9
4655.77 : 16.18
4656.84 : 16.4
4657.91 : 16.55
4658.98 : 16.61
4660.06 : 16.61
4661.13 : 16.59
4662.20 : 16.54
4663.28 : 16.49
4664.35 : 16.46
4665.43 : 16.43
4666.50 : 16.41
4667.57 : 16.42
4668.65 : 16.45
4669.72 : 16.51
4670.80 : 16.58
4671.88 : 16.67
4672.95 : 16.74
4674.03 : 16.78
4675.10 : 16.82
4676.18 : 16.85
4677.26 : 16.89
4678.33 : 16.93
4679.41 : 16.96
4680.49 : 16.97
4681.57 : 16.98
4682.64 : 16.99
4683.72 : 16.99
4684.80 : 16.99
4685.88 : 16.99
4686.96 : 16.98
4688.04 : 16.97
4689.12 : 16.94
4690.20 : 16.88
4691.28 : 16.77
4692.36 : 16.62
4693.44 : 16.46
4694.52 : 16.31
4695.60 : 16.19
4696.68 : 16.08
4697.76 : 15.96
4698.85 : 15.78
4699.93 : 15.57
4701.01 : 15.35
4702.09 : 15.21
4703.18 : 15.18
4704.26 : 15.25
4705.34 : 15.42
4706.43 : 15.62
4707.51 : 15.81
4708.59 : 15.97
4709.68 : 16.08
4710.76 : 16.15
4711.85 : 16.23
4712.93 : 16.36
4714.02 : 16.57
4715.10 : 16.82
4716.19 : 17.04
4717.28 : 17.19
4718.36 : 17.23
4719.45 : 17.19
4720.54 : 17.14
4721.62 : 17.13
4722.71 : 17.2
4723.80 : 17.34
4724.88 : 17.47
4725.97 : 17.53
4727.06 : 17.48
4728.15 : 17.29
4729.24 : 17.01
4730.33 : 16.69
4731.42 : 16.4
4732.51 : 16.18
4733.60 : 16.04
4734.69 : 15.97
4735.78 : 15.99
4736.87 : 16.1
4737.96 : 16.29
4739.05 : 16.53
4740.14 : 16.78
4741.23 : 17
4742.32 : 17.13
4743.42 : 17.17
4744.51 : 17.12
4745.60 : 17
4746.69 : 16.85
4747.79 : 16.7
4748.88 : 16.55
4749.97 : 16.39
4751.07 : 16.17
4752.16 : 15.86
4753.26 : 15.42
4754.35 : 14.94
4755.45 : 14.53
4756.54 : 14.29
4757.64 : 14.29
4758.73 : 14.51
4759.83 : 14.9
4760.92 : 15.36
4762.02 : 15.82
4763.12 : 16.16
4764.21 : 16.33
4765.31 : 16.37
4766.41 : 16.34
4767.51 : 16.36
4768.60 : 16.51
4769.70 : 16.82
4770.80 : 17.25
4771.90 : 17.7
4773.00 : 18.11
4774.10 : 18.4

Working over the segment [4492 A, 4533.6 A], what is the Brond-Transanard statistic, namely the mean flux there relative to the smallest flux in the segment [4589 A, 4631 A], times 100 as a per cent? 113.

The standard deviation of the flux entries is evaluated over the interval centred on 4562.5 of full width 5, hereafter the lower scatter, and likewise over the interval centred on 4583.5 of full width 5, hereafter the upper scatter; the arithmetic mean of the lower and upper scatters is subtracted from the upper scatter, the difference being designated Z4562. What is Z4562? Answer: 0.02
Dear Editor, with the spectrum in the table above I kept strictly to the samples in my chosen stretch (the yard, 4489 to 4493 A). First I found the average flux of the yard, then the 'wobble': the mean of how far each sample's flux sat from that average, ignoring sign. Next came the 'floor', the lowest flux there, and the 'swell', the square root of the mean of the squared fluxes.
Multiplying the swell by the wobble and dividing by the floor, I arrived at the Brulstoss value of 0.17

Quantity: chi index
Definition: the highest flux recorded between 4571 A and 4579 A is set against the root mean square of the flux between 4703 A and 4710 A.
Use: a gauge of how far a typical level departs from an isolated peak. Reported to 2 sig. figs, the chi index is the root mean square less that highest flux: -1.5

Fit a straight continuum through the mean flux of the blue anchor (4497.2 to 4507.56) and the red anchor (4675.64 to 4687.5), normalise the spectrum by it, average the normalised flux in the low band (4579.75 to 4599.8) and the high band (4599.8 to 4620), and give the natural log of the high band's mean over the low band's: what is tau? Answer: 0.015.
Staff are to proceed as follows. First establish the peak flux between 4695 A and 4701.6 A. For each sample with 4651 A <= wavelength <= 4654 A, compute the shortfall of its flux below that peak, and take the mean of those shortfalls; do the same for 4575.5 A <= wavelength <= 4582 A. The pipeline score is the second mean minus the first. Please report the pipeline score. -1.0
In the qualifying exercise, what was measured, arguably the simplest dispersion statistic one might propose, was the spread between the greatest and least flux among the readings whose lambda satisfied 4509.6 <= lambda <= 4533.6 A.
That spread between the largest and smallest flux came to 2.0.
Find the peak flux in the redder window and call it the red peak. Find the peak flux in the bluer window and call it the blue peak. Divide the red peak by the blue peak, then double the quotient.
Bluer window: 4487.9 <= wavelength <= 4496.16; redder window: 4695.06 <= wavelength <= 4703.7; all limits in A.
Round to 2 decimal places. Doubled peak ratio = 1.97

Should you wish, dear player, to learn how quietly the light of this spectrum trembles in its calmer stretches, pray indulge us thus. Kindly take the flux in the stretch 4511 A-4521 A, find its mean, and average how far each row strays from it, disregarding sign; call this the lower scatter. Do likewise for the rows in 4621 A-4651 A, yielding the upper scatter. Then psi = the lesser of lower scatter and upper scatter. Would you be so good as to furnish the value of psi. 0.298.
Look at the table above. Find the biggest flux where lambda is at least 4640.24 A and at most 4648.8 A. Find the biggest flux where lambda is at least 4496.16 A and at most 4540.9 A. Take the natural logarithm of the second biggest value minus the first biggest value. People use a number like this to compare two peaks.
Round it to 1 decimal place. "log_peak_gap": 1.1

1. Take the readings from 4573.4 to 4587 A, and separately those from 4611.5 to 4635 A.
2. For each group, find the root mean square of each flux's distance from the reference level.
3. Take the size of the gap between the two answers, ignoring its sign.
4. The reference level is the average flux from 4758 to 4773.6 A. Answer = 1.20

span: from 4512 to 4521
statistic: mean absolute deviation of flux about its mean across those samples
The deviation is 0.25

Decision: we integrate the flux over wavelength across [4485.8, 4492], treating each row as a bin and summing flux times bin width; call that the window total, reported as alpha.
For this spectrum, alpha 101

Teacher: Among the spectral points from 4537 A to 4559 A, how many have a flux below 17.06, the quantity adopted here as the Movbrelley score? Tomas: 17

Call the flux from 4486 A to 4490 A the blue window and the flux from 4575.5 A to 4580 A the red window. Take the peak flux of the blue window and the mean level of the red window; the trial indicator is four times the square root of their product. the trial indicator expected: 66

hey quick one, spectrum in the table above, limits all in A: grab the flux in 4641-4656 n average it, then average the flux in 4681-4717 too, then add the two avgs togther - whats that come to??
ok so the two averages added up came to 31.5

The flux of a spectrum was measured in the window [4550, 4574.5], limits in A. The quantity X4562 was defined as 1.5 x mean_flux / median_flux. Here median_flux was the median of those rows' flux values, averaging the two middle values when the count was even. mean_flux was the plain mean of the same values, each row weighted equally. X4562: 1.50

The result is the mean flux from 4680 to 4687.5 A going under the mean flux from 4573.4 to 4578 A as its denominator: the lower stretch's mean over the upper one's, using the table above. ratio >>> 0.99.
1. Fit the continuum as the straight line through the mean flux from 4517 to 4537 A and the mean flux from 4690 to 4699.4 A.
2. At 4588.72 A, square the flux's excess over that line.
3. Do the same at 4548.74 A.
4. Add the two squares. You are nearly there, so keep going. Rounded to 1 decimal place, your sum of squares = 0.2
